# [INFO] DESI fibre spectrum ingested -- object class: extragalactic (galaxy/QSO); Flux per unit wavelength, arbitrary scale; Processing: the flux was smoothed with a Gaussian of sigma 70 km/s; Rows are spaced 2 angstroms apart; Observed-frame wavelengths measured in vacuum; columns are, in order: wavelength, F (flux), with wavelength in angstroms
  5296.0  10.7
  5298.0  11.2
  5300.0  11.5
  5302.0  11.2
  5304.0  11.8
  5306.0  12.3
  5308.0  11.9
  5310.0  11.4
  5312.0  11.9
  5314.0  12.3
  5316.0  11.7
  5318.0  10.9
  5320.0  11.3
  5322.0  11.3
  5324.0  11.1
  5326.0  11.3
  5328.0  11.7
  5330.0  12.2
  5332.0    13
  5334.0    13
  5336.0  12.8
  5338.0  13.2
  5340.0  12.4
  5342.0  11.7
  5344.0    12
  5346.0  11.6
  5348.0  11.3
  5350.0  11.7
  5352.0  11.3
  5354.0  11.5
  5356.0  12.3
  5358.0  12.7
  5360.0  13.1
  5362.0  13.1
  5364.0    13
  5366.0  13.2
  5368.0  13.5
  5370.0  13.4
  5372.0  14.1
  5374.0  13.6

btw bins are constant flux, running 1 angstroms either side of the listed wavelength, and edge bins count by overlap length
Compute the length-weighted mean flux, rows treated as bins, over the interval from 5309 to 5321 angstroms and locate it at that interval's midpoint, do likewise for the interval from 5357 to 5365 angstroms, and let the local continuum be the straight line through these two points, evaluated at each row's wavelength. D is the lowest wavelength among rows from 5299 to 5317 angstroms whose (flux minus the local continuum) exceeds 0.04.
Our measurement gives 5300.0 angstroms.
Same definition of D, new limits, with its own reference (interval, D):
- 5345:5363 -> 5360.0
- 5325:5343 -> 5330.0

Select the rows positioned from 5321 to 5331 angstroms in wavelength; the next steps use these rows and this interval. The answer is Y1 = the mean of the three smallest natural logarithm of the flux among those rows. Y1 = 2.42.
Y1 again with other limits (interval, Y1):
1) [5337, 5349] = 2.45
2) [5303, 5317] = 2.45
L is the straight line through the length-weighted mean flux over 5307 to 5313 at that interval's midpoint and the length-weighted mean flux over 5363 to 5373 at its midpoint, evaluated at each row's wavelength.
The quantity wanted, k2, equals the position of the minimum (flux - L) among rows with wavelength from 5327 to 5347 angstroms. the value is 5346.0 angstroms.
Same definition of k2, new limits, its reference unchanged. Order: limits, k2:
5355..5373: 5356.0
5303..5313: 5310.0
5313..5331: 5318.0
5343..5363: 5352.0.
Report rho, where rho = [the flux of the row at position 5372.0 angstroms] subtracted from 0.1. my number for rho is -14.0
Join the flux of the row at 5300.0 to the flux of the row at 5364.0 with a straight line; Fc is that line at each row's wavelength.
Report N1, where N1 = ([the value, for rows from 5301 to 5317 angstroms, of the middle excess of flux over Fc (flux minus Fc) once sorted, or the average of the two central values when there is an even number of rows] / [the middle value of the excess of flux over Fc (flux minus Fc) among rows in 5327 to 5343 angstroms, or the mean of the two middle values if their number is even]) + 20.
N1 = 21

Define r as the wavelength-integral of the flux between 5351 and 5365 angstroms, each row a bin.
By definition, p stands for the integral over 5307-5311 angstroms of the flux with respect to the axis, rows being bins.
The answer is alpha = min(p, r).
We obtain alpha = 47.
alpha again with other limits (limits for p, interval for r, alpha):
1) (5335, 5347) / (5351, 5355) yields 46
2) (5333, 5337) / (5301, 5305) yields 46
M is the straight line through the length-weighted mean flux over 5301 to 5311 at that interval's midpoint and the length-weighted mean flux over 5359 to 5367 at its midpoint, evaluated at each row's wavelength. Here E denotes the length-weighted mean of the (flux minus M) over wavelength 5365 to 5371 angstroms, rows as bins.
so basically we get 0.1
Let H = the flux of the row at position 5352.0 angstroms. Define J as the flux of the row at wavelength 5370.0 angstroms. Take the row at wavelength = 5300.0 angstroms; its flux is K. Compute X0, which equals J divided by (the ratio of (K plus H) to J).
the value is 7.9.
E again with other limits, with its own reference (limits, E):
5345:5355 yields -1.3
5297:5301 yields -0.2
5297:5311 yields -0.1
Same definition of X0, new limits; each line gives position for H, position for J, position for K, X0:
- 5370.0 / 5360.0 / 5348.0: 6.9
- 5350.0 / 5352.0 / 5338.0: 5.1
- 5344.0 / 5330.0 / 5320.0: 6.4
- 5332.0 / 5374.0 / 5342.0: 7.5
